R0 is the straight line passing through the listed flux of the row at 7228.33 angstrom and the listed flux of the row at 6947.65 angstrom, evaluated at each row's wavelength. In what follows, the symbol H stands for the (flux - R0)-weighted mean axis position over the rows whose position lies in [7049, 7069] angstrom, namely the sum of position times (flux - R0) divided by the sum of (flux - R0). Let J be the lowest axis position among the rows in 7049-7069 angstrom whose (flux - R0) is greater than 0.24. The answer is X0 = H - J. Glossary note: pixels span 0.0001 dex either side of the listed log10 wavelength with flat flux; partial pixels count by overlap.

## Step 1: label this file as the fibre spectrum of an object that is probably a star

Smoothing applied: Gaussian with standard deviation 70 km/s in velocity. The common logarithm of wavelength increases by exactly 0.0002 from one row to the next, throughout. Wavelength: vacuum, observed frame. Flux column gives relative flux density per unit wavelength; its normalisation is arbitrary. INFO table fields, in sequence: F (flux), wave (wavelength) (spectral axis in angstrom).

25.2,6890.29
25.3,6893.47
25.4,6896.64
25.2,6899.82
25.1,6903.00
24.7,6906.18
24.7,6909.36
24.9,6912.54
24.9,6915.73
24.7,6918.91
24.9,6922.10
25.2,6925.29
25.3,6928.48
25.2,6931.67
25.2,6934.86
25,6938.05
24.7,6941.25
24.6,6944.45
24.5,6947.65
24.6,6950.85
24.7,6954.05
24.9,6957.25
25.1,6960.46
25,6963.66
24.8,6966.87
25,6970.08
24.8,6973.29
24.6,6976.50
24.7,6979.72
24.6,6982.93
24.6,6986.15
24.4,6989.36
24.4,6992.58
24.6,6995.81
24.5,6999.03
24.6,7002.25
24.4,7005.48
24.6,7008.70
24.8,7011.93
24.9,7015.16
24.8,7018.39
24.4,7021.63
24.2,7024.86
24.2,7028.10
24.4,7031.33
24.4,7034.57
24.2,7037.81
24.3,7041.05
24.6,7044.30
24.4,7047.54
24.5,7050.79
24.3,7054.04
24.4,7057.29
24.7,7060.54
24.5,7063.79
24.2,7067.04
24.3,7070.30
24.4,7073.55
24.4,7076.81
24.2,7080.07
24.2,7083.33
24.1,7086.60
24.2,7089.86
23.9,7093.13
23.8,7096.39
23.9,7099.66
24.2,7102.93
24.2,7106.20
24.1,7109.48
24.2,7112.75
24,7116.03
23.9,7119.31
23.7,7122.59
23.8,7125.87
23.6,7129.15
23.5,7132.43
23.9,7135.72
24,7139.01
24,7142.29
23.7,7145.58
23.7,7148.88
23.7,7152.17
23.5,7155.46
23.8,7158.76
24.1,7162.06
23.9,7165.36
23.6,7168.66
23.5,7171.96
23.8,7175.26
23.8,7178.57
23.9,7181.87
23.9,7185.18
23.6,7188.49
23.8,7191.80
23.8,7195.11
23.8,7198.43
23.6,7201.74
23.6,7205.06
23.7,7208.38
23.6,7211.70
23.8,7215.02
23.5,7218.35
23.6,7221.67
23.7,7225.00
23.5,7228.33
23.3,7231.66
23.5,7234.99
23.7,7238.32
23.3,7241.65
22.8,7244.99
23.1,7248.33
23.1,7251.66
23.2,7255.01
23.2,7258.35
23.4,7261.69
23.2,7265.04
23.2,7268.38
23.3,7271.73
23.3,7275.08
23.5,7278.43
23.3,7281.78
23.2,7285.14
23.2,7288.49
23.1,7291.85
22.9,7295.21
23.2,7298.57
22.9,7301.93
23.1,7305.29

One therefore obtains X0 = 8.0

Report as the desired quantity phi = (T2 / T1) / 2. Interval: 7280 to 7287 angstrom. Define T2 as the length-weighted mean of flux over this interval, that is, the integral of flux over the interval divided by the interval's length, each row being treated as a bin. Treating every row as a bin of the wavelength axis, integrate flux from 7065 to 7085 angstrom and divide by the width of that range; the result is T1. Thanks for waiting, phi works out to 0.479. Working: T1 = 24.3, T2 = 23.3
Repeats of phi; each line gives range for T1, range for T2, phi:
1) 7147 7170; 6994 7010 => 0.517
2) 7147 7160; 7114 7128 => 0.504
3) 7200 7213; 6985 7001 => 0.519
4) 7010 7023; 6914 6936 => 0.507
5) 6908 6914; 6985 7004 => 0.494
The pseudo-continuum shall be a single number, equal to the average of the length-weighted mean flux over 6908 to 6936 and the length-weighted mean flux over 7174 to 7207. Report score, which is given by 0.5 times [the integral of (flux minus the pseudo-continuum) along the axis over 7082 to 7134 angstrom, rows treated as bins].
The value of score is -11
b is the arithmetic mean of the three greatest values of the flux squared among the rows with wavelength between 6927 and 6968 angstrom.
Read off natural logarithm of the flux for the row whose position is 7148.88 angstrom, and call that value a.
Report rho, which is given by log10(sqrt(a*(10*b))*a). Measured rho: 2.65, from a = 3.17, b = 637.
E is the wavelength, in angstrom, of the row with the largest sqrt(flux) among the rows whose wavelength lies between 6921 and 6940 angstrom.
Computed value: 6928.48 angstrom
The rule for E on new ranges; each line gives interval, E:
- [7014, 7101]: 7015.16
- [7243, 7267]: 7261.69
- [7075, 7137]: 7076.81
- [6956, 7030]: 6960.46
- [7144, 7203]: 7162.06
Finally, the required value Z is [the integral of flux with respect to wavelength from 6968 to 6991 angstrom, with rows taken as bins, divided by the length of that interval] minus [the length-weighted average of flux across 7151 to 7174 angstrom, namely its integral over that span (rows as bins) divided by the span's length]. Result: 0.9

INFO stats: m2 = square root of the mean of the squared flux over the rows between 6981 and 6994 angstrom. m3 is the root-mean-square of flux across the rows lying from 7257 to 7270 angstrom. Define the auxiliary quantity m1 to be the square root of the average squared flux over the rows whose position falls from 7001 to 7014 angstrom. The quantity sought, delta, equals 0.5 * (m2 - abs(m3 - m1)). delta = 11.57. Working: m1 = 24.6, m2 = 24.5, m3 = 23.3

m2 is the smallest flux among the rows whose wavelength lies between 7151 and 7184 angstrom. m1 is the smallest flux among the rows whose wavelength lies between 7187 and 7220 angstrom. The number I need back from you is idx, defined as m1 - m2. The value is 0.0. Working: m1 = 23.5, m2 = 23.5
